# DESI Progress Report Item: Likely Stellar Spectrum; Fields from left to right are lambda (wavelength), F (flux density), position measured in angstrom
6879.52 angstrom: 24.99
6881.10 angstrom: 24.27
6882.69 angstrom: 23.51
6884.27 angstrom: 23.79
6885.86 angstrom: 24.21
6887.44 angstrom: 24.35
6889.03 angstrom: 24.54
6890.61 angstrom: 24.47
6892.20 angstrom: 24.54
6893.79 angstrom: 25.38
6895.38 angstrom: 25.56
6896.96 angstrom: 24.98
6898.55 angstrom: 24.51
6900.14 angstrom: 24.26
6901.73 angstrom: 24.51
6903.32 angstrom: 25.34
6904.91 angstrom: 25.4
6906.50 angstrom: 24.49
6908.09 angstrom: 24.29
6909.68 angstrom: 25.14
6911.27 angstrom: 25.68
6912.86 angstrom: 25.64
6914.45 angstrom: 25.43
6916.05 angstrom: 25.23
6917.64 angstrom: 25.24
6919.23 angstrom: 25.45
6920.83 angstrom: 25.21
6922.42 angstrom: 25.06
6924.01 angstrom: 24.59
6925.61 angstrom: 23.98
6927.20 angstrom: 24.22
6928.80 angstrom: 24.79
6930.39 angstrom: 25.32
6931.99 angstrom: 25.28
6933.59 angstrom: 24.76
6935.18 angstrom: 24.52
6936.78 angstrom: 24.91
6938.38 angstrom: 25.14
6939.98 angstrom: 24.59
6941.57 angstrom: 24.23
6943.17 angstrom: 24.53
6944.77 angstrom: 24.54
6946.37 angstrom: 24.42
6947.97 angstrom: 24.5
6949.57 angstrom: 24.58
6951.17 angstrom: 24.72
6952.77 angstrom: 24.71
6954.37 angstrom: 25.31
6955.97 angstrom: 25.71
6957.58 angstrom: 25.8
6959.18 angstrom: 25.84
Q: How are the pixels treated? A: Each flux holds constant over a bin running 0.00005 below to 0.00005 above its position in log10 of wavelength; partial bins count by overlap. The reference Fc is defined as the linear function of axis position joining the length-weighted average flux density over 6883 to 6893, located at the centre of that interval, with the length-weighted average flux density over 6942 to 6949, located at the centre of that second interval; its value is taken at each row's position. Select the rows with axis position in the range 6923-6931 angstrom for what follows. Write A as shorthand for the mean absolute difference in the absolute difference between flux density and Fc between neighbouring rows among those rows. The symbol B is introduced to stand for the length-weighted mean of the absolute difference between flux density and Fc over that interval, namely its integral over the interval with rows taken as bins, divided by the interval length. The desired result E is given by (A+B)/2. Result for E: 0.35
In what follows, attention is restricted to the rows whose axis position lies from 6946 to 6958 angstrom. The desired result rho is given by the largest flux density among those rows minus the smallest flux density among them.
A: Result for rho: 1.4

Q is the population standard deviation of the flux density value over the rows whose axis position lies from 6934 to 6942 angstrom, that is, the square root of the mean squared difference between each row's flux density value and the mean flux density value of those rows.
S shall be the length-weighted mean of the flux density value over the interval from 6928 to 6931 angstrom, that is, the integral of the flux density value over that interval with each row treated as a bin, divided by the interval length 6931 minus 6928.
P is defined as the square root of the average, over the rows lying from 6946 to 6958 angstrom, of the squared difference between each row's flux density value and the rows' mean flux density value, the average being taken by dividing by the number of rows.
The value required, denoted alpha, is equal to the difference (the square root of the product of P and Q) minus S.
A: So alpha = -24.7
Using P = 0.52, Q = 0.32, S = 25.1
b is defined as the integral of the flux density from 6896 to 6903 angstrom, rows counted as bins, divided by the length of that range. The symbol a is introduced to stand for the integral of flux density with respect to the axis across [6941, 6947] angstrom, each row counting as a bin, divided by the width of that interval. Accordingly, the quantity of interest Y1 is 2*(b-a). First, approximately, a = 24.4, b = 24.7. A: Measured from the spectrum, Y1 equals 0.5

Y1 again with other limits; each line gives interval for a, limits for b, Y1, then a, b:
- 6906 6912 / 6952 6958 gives 0.8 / 24.9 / 25.3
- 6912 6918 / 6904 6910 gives -1.1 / 25.4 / 24.8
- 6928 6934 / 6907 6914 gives 0.3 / 25.0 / 25.2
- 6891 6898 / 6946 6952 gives -1.0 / 25.0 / 24.6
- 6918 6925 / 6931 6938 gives -0.4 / 25.1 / 24.9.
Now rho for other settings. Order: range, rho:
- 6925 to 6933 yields 1.3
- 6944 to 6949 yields 0.1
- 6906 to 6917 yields 1.4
